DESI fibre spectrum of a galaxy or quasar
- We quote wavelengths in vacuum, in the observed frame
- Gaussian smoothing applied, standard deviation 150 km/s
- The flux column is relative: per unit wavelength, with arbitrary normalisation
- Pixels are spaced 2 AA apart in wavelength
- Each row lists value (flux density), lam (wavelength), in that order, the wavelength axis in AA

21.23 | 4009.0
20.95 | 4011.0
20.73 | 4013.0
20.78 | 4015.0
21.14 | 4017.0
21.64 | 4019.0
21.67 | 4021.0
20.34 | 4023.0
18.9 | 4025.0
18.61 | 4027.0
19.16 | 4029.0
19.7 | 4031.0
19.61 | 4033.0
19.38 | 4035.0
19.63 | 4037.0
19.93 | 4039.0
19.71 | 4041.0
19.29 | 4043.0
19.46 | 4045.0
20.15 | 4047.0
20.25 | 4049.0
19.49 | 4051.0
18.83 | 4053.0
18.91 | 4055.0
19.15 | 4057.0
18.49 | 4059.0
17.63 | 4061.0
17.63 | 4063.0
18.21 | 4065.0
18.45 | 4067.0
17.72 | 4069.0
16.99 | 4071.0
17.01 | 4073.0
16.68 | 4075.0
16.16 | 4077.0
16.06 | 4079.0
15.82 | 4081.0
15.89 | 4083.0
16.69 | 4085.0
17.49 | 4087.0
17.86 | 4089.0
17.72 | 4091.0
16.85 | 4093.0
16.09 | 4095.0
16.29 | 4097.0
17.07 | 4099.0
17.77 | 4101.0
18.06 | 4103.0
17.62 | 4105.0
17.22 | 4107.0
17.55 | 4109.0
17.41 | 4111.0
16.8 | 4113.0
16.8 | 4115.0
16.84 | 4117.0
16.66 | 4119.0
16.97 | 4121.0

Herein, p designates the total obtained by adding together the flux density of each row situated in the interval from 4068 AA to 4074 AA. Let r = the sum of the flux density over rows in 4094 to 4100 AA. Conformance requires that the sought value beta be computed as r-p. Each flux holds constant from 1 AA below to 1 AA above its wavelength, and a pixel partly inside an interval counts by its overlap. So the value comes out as -2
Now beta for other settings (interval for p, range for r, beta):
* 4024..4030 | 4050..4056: 1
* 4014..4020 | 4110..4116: -13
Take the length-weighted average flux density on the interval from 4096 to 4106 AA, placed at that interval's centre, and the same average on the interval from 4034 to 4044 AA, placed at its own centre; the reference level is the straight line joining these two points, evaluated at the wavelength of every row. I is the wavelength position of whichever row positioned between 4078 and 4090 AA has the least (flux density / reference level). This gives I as 4081.0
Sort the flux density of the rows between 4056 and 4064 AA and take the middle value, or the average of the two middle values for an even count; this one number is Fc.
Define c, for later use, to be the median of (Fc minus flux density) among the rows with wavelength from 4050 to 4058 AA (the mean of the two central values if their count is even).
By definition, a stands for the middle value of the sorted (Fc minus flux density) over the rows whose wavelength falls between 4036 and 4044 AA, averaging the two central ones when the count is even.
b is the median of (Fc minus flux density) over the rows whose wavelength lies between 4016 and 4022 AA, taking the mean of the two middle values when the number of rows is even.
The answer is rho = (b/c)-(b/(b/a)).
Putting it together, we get 5.3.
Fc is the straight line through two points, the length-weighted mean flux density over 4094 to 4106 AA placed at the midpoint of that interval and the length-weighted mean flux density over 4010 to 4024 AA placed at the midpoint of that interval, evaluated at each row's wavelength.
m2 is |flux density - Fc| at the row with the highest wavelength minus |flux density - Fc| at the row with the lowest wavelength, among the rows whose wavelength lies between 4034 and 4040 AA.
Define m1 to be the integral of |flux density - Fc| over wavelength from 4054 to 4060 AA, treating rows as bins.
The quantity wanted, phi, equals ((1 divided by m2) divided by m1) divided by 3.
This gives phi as -0.24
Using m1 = 2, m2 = -0.74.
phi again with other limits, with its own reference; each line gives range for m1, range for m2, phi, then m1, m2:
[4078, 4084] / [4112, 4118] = 0.12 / 13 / 0.23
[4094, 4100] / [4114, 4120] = 1.46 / 5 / 0.05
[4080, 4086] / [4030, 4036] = 0.23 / 11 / 0.13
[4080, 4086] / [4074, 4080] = 0.07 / 11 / 0.43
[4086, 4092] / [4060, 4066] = -0.35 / 1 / -0.77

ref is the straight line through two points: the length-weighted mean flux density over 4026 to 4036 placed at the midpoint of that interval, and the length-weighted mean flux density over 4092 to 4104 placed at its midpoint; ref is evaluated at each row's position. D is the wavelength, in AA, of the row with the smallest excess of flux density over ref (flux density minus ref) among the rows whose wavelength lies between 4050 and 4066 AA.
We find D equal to 4061.0 AA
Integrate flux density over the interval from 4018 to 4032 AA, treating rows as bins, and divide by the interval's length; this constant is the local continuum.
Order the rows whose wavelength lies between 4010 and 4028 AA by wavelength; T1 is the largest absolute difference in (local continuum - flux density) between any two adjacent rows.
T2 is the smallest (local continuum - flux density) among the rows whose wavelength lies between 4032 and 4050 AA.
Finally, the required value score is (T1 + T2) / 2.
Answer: 0.6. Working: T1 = 1.44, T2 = -0.2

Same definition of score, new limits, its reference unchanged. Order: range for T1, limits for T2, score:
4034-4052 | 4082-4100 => 1.5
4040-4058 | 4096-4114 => 1.4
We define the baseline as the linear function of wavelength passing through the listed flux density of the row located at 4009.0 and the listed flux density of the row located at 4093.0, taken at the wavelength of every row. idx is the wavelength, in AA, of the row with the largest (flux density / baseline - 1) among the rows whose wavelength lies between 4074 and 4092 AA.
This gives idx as 4089.0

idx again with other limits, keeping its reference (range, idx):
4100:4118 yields 4103.0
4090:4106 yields 4103.0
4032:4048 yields 4047.0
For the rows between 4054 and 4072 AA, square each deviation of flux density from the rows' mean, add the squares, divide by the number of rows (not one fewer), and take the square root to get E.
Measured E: 0.7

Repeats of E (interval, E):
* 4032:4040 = 0.2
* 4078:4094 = 0.8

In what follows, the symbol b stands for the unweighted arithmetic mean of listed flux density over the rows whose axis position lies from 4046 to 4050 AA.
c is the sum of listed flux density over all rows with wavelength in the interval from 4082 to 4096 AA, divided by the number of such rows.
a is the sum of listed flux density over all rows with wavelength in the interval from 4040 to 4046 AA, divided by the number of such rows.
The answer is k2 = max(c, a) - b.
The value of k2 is -0.7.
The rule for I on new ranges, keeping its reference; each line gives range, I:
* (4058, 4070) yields 4061.0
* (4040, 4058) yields 4053.0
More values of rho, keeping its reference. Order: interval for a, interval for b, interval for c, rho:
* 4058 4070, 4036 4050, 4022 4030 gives 1.6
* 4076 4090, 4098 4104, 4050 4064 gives -2.3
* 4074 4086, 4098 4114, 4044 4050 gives -2.2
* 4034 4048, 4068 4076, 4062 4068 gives -5.5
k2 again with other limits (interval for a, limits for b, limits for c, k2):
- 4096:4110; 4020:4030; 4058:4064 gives -1.8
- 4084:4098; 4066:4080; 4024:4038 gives 2.3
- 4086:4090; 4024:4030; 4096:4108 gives -1.2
